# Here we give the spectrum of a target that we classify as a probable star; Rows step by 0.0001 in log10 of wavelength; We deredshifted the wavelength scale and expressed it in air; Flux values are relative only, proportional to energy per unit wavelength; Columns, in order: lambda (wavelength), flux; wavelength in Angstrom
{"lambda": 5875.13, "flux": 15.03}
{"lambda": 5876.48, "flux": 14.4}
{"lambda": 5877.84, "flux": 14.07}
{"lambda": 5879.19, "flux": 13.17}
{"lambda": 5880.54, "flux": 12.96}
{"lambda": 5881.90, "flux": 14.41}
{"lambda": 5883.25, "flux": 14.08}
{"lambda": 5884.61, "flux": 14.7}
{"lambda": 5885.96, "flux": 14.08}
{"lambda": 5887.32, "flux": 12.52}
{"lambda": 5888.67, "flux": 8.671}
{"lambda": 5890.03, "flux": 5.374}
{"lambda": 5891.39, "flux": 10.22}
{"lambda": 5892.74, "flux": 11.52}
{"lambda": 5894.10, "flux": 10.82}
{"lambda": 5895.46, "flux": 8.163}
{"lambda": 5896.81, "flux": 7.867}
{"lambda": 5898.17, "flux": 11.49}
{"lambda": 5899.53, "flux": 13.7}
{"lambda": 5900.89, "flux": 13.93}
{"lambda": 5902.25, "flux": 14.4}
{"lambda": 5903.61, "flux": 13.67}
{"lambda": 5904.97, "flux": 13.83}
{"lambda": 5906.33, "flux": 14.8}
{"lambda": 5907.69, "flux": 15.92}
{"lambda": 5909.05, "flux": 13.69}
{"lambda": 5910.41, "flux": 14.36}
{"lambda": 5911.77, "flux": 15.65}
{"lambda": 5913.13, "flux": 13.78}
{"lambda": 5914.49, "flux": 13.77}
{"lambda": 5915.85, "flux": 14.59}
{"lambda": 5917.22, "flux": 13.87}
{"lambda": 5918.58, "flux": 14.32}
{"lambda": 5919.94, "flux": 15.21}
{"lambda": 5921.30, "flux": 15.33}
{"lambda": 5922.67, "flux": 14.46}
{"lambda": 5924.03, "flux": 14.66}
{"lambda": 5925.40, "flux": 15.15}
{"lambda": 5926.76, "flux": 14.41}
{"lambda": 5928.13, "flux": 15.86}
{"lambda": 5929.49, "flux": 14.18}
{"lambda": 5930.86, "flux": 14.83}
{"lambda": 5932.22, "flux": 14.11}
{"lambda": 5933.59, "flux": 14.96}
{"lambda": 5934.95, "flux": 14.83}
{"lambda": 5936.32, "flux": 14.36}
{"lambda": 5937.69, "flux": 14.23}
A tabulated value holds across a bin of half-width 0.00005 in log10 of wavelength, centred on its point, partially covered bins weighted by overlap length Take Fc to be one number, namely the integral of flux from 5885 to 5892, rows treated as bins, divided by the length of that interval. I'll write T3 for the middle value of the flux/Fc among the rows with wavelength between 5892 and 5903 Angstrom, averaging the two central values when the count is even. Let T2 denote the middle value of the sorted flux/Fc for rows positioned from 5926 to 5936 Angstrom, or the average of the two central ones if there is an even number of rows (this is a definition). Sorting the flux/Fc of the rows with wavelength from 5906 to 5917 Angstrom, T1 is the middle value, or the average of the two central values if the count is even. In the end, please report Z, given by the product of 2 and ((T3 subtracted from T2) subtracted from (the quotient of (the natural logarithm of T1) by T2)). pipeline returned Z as -0.17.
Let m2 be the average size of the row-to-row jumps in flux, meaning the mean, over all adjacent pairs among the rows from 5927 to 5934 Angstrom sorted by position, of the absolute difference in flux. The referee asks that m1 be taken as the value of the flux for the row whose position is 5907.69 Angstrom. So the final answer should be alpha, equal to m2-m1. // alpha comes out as -14.9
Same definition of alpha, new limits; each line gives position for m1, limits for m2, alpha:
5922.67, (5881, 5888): -13.7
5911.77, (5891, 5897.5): -14.4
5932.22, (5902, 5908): -13.4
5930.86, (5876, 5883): -14.1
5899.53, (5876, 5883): -13.0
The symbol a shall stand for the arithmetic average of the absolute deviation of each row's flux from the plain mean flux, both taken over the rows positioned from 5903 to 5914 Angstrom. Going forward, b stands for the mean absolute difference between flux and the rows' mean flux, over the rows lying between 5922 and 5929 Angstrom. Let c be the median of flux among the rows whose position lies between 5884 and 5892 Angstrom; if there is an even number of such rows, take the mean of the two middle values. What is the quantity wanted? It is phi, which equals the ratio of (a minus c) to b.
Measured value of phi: -22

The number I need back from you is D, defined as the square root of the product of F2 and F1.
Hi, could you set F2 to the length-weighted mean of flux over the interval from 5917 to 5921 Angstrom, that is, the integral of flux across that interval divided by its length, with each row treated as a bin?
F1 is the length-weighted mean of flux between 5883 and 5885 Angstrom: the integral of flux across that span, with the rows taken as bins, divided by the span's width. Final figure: 14.5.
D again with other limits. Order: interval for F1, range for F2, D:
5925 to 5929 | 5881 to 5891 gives 13.4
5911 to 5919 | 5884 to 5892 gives 12.5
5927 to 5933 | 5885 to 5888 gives 14.1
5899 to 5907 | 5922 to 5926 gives 14.4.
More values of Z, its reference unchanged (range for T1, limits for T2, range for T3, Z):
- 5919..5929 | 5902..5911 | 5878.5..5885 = 0.49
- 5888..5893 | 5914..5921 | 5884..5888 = -0.18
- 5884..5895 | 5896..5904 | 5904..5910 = 0.24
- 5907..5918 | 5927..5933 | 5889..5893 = -0.39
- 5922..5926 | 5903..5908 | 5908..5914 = 0.46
